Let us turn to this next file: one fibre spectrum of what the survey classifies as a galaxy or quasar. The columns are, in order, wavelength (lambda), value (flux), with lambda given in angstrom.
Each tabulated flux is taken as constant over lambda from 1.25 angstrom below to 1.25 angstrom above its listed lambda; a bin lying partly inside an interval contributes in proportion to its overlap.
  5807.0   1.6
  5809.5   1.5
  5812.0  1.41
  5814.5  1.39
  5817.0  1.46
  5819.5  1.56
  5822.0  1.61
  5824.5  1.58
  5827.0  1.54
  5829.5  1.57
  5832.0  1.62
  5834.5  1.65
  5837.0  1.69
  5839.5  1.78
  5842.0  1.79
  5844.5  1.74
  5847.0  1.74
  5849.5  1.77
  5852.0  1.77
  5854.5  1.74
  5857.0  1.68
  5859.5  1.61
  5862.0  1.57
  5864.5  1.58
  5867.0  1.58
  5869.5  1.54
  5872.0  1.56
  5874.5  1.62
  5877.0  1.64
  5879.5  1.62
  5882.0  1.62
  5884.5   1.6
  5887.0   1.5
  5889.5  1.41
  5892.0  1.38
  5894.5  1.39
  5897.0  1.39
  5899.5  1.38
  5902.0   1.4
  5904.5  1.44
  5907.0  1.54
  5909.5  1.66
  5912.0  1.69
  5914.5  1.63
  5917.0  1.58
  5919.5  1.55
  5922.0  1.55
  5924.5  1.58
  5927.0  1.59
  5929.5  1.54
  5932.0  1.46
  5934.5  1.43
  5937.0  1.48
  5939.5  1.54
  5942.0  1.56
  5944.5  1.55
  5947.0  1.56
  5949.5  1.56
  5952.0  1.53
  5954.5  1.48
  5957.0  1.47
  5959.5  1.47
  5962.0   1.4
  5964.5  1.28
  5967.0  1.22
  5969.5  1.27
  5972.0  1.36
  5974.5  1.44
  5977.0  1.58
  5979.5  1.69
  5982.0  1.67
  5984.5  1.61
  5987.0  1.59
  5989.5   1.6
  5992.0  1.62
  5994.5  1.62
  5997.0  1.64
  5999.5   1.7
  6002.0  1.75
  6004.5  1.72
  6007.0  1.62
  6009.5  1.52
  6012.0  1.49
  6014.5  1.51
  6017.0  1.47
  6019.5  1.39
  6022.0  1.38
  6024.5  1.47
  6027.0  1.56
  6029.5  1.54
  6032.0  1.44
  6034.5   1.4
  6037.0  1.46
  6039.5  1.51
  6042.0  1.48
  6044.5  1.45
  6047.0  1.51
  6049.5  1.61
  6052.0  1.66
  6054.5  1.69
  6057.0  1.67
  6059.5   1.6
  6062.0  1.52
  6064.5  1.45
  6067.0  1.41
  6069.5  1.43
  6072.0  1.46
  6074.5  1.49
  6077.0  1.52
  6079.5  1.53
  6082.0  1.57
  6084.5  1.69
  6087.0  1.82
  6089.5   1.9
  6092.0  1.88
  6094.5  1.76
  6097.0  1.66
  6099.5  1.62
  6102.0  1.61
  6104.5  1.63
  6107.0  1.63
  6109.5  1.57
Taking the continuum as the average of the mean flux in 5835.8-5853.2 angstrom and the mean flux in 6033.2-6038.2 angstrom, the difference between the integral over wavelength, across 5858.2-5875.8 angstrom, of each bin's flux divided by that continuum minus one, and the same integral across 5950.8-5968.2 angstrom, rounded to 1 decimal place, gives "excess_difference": 1.9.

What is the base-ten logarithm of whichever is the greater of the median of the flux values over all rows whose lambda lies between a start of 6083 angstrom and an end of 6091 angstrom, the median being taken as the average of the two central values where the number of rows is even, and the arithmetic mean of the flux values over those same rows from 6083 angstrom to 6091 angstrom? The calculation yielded 0.260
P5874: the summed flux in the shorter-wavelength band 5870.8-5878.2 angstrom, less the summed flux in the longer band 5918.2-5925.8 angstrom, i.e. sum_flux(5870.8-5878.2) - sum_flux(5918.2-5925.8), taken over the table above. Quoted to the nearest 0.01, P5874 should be 0.14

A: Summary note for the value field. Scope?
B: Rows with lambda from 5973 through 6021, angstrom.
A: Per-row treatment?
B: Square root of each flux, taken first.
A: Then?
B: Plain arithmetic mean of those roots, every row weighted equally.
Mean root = 1.26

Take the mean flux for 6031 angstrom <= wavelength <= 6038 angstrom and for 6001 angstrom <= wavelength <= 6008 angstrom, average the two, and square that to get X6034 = 2.45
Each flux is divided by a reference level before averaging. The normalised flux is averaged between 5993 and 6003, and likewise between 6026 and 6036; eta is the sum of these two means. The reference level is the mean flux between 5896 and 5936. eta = 2.07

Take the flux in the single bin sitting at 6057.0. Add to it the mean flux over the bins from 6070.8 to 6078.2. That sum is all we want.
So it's 3.16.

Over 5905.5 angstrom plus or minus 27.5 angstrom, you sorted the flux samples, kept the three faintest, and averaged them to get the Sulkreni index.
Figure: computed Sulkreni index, 1.38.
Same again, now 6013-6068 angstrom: 1.39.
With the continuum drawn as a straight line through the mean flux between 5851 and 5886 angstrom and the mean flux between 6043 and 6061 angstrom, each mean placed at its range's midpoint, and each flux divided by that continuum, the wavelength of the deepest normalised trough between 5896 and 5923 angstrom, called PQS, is 5899.5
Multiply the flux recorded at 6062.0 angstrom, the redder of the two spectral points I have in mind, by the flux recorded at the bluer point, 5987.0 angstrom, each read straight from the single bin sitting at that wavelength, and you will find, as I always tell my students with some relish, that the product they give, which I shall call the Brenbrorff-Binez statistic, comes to 2.4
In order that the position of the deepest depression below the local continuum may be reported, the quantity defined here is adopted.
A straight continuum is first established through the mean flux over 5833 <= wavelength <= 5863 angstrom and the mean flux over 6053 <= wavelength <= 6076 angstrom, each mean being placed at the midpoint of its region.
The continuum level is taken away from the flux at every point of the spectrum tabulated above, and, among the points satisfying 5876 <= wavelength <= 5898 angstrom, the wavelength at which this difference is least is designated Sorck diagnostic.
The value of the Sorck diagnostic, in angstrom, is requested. 5892.0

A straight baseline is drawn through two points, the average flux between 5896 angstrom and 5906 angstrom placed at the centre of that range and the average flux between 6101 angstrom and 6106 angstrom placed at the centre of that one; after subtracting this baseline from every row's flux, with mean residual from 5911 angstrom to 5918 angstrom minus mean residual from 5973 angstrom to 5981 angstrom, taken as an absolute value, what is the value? 0.13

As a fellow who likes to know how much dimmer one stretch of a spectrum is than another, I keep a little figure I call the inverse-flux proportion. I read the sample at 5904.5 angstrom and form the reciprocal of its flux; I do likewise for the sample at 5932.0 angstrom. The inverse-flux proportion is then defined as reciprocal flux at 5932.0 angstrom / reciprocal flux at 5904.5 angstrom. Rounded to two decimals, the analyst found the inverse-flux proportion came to 0.99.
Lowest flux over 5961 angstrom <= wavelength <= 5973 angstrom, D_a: 1.22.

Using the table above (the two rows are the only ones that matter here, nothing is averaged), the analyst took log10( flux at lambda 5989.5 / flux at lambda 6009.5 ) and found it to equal 0.02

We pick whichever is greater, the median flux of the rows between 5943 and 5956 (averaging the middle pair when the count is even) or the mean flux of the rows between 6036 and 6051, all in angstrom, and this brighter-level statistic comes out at 1.55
